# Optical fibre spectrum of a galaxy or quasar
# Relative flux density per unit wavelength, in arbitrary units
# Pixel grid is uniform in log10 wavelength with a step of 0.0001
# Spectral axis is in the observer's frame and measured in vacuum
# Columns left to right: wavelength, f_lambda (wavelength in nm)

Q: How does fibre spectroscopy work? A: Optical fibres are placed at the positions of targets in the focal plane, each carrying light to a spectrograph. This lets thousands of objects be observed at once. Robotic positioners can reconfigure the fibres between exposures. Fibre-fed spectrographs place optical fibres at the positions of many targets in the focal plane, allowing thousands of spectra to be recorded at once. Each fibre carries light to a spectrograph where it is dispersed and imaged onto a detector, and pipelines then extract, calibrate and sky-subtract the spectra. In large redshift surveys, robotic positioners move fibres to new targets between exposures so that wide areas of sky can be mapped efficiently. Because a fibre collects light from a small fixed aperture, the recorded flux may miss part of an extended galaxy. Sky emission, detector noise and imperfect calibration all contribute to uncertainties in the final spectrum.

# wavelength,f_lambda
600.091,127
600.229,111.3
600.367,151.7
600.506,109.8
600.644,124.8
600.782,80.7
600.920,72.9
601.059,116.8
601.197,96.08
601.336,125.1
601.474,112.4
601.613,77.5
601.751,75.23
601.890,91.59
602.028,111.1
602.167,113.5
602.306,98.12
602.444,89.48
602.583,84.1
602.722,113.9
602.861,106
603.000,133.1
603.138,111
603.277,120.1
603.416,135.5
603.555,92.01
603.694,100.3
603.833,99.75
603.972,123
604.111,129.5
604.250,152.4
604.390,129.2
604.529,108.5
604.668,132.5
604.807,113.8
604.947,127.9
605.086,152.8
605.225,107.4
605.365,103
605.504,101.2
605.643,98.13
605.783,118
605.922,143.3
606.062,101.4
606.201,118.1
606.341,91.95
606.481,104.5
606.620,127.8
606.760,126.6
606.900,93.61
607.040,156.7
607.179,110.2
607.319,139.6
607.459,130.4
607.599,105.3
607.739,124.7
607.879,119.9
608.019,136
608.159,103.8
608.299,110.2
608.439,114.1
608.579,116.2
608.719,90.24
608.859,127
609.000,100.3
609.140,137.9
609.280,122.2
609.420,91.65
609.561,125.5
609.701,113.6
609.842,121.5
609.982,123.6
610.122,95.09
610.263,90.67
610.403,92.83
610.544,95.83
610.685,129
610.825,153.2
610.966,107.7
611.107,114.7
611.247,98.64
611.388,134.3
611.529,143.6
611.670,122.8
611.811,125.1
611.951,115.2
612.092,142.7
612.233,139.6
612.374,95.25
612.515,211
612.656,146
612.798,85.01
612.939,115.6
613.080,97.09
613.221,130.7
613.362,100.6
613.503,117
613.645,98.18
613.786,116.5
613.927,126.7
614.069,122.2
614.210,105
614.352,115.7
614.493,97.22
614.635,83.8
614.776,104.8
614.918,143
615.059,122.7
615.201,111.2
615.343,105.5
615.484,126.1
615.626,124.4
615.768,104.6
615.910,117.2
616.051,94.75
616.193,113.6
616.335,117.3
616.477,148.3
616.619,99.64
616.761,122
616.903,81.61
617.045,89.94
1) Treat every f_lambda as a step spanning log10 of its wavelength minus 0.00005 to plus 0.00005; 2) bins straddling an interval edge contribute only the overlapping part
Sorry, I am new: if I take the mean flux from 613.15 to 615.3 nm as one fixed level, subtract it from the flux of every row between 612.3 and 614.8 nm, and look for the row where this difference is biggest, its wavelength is 612.515 nm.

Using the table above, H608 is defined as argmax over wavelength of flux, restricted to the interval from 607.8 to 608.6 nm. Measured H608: 608.019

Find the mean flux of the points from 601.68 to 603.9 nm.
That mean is 105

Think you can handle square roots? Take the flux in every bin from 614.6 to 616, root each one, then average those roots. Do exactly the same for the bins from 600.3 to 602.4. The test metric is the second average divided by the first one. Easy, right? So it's 0.95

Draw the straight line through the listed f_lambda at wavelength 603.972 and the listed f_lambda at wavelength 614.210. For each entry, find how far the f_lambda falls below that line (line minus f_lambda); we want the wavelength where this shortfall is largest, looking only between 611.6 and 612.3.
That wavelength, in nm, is 611.951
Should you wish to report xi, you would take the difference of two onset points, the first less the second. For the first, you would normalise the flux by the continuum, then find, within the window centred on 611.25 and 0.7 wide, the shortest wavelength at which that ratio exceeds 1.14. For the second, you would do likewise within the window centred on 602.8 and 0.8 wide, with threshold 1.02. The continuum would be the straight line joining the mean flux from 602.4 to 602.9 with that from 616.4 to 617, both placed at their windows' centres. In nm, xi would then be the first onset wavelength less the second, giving 8.67 nm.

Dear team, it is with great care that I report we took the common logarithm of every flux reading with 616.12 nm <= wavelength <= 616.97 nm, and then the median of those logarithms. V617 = 2.06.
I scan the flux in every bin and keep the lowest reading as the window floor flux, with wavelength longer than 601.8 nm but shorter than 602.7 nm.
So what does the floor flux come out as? 84.1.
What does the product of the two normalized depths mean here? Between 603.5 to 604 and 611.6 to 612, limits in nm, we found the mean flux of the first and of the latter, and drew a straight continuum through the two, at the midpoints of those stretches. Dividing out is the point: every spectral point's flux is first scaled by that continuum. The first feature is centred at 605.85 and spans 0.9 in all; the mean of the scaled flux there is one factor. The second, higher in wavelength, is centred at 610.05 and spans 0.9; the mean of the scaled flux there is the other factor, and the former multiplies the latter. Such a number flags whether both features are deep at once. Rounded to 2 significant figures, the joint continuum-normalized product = 0.95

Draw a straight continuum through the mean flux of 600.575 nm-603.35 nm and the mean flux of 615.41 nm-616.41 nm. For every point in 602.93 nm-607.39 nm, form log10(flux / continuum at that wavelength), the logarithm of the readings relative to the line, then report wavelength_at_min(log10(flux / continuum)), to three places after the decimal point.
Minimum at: 606.341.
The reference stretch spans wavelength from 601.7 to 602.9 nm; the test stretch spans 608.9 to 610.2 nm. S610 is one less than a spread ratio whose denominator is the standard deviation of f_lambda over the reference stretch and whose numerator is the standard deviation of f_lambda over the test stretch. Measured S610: 0.12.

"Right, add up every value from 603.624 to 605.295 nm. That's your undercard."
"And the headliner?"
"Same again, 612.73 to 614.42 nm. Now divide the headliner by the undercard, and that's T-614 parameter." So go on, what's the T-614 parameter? 0.90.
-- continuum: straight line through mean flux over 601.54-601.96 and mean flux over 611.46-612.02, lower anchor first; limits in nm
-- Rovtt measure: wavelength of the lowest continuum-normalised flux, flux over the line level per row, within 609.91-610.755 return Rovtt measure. 610.263 nm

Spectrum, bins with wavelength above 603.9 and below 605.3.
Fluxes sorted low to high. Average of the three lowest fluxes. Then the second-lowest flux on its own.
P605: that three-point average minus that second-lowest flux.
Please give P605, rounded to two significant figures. 1.4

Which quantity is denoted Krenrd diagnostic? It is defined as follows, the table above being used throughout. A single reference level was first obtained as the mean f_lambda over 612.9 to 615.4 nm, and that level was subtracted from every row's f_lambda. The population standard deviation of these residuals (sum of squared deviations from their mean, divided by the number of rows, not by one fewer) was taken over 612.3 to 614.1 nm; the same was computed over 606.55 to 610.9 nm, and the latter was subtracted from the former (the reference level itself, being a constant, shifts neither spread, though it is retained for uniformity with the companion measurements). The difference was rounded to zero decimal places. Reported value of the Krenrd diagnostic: 13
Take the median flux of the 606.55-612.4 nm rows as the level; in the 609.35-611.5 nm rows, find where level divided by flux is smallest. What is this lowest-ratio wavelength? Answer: 610.825 nm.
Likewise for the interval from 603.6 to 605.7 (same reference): 605.086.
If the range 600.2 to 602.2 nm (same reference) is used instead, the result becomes 600.367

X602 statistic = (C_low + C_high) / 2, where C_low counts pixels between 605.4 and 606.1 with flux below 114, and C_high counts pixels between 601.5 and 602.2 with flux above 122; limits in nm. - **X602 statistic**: 1.50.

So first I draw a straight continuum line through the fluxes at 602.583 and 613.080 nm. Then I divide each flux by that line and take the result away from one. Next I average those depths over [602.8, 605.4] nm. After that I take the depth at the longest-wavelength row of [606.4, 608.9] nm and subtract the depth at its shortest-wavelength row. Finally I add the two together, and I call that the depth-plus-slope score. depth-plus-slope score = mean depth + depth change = -0.60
